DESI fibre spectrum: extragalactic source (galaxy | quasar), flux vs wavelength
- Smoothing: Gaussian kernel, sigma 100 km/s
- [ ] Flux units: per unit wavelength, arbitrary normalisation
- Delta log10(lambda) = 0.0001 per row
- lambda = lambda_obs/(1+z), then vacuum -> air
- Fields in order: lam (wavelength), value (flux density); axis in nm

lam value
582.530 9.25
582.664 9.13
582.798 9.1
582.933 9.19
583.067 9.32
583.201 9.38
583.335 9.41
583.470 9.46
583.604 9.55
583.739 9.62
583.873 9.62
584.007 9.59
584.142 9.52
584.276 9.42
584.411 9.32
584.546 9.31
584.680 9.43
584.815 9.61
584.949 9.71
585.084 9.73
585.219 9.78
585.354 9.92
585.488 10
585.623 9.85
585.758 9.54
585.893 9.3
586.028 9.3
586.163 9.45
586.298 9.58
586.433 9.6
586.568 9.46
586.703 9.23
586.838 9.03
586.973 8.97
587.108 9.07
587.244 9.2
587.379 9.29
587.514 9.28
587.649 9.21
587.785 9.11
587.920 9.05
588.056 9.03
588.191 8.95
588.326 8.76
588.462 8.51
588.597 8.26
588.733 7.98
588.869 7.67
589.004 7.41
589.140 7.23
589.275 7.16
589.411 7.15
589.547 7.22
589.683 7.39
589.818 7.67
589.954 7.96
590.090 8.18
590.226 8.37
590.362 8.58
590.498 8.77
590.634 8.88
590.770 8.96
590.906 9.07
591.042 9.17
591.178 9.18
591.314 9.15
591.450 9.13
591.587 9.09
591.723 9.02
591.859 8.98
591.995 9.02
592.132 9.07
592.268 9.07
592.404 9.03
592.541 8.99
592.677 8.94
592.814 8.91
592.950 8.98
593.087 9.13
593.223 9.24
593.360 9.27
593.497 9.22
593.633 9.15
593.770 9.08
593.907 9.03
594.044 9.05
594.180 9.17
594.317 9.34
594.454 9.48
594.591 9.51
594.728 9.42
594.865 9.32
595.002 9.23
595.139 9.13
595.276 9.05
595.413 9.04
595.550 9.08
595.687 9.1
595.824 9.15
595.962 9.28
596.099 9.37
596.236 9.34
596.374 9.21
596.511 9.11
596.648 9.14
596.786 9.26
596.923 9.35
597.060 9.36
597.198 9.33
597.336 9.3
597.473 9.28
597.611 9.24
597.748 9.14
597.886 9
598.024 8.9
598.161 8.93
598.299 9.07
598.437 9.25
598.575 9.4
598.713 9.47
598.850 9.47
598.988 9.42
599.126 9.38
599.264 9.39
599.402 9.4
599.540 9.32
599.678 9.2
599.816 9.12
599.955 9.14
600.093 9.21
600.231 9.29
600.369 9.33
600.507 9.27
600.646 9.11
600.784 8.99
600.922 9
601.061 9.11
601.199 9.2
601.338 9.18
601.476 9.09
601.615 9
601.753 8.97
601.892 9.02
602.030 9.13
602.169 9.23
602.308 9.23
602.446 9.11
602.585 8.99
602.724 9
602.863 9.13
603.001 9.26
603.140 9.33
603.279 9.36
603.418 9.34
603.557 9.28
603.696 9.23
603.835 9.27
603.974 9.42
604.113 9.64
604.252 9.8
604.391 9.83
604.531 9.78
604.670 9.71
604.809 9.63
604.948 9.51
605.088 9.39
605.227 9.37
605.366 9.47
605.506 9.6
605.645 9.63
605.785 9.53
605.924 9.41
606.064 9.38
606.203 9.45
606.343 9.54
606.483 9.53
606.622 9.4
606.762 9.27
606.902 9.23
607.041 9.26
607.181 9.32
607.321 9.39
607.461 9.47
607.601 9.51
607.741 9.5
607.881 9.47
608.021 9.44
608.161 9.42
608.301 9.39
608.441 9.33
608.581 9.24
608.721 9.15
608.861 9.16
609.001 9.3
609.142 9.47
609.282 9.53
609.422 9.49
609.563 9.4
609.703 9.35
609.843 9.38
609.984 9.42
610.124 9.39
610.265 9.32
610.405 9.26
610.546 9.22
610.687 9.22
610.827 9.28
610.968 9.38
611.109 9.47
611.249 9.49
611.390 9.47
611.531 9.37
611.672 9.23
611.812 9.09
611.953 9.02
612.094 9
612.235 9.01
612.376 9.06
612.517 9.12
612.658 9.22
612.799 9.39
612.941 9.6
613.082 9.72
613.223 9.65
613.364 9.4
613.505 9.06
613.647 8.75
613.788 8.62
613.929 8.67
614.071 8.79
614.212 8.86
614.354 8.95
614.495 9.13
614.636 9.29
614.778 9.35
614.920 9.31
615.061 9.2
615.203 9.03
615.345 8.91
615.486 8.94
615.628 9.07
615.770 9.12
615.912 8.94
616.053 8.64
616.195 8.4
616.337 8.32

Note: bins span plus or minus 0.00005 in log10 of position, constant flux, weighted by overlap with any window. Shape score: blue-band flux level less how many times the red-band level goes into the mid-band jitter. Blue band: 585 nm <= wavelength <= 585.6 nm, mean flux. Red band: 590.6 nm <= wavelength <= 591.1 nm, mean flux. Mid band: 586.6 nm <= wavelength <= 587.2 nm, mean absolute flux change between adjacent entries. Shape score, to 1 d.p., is 9.8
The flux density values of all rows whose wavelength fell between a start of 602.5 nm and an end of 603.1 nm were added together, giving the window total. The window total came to 36.4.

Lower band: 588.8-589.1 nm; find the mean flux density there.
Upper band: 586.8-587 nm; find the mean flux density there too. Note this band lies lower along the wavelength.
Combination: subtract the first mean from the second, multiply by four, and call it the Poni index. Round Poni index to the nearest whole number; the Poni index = 6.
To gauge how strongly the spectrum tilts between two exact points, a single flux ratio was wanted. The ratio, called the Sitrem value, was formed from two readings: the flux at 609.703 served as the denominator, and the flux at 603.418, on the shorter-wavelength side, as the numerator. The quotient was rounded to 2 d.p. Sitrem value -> 1.00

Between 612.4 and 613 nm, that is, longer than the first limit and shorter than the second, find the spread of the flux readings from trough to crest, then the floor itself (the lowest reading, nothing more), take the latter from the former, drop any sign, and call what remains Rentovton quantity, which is 8.6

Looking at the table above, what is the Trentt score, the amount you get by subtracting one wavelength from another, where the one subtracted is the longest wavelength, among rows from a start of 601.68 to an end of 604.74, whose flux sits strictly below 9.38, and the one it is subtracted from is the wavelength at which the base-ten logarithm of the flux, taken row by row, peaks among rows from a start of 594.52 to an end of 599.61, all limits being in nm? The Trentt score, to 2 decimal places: -9.24 nm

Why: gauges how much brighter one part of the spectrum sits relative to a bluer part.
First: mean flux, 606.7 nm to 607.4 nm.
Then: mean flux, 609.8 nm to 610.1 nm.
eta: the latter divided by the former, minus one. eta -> 0.011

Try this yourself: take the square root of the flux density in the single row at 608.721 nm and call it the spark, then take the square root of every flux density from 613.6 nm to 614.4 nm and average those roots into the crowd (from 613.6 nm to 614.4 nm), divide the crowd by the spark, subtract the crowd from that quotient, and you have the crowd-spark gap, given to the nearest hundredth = -1.98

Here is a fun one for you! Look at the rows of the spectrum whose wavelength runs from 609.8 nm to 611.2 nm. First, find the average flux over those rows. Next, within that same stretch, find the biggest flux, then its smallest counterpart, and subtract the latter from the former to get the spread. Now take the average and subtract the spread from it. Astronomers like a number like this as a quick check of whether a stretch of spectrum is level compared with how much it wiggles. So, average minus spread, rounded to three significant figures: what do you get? 9.08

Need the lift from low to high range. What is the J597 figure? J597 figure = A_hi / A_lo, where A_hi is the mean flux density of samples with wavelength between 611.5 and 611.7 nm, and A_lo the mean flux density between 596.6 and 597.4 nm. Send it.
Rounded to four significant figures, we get 1.001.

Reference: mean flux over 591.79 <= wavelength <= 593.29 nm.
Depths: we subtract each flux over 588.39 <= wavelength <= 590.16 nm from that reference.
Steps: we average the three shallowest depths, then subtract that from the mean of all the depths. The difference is 0.64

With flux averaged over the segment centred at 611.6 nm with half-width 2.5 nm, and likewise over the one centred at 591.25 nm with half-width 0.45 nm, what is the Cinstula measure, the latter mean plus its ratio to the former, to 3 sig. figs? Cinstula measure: 10.1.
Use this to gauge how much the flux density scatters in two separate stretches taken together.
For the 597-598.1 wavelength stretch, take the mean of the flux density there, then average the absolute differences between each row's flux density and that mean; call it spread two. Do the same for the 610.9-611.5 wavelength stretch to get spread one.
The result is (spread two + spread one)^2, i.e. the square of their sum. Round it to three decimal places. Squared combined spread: 0.029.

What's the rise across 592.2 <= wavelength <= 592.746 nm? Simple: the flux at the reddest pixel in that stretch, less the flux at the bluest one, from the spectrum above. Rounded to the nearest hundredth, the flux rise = -0.13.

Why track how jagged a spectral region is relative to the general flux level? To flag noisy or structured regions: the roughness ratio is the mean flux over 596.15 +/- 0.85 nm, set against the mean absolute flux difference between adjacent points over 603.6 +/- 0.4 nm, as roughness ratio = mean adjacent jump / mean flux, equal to 0.0070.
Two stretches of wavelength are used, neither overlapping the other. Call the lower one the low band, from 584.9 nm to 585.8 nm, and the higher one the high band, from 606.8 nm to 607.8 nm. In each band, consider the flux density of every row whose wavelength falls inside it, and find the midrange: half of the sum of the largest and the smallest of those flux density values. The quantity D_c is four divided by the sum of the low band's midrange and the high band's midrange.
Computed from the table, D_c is 0.209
